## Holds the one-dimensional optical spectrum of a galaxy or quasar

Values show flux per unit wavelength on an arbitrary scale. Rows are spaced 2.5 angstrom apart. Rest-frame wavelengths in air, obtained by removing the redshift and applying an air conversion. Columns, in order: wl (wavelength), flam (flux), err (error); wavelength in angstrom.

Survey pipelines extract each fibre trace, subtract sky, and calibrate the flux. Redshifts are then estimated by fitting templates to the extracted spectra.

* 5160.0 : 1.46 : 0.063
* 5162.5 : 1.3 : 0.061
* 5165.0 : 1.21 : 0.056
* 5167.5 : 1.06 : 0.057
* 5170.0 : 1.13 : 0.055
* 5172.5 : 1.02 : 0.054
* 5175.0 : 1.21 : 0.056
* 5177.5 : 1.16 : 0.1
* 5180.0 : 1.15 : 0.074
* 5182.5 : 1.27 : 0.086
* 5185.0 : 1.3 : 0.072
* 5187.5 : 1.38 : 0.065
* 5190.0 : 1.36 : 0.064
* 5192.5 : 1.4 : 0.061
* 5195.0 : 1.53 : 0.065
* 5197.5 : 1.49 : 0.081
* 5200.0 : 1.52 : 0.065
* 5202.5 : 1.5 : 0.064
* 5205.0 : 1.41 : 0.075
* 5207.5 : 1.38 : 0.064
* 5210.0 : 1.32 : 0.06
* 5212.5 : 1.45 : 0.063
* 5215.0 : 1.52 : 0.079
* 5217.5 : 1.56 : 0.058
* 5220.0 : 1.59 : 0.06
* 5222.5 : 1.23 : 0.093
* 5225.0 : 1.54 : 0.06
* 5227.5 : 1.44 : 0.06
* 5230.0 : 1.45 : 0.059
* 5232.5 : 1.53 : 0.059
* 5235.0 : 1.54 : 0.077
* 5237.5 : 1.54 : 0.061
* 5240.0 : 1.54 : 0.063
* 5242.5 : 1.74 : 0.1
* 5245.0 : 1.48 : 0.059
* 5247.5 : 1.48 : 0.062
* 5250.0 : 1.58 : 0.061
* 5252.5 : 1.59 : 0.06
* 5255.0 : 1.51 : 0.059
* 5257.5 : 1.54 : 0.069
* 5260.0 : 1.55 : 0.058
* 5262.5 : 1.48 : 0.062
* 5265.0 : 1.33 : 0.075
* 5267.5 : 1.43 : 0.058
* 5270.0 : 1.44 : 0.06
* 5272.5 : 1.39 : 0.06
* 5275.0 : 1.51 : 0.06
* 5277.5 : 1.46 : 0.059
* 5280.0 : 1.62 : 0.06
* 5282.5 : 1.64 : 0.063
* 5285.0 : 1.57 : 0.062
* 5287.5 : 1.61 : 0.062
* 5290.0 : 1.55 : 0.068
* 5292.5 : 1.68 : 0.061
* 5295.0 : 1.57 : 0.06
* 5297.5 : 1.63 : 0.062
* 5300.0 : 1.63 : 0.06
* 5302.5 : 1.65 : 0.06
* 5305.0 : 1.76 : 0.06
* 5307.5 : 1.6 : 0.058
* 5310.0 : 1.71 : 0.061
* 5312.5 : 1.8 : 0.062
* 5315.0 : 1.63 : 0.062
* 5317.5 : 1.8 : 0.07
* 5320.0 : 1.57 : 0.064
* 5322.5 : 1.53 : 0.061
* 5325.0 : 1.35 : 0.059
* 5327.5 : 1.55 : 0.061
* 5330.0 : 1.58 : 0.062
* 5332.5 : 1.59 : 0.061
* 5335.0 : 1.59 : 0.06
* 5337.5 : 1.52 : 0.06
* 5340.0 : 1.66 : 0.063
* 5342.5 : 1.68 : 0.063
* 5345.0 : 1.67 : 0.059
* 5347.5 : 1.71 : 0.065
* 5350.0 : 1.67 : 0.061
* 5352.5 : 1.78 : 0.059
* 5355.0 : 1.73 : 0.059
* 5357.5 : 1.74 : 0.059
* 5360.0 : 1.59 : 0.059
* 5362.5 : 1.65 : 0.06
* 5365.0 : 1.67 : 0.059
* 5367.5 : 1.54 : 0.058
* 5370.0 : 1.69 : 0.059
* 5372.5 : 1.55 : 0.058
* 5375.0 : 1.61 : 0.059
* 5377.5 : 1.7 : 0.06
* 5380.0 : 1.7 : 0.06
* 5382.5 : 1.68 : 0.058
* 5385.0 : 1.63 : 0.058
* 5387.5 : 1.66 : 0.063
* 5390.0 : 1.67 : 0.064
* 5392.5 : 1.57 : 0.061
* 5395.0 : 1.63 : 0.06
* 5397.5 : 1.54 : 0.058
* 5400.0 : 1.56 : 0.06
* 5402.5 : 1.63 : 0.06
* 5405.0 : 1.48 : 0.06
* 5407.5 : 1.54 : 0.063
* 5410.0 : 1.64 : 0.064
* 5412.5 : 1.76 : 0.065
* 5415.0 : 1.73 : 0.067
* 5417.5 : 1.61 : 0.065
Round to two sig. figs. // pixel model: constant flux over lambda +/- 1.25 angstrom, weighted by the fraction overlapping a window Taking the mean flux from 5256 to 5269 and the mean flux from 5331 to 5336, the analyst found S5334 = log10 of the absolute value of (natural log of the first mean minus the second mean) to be 0.082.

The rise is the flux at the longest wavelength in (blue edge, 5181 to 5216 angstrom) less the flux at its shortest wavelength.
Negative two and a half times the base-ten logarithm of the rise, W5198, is 1.5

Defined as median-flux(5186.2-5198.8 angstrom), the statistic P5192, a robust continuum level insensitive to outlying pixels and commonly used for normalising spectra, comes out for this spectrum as 1.40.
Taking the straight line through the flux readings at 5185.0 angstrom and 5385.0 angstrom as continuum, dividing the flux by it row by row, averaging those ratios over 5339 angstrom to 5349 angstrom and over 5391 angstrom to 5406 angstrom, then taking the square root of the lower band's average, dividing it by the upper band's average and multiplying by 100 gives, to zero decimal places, 109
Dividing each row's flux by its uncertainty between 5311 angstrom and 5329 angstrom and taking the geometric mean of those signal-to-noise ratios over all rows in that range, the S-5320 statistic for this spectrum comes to 26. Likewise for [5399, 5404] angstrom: 27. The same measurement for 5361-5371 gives 28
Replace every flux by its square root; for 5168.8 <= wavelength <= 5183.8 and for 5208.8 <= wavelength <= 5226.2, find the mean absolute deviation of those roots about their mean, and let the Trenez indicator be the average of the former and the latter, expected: 0.036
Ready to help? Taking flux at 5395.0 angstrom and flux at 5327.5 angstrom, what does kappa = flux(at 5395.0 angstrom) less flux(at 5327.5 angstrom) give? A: 0.08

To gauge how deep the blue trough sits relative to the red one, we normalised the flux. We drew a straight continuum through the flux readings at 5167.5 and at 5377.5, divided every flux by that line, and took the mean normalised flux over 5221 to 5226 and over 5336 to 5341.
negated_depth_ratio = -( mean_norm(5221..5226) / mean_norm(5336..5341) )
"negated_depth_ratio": -1.12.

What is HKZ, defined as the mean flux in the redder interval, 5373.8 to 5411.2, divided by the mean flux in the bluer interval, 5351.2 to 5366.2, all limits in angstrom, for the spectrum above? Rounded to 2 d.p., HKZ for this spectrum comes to 0.95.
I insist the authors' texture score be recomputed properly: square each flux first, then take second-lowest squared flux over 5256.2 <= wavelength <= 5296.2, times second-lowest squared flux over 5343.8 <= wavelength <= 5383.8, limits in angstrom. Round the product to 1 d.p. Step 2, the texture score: 4.6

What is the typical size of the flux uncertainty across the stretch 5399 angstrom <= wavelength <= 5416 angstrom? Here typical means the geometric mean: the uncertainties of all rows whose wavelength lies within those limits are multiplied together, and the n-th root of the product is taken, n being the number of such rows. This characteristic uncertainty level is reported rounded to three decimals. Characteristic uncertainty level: 0.063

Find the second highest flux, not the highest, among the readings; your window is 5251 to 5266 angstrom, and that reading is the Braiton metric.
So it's 1.55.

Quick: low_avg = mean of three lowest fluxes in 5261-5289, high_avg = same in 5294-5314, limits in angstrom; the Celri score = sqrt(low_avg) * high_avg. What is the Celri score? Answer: 1.88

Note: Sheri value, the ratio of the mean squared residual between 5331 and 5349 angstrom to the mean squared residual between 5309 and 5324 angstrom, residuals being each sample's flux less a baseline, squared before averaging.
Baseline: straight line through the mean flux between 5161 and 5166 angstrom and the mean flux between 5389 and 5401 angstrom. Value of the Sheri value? 0.34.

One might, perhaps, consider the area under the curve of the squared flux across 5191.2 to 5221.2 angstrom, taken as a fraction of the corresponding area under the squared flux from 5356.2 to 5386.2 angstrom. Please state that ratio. 0.80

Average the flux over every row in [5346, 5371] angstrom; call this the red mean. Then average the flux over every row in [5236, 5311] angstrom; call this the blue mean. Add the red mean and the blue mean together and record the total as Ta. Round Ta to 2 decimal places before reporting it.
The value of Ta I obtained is 3.24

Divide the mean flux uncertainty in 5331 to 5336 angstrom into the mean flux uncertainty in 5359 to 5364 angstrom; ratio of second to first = 0.98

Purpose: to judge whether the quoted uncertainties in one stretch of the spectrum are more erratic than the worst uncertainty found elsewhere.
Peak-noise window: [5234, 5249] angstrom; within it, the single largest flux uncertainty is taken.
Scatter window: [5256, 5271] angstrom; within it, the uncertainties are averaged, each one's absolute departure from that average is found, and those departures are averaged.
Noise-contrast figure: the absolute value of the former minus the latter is 0.094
